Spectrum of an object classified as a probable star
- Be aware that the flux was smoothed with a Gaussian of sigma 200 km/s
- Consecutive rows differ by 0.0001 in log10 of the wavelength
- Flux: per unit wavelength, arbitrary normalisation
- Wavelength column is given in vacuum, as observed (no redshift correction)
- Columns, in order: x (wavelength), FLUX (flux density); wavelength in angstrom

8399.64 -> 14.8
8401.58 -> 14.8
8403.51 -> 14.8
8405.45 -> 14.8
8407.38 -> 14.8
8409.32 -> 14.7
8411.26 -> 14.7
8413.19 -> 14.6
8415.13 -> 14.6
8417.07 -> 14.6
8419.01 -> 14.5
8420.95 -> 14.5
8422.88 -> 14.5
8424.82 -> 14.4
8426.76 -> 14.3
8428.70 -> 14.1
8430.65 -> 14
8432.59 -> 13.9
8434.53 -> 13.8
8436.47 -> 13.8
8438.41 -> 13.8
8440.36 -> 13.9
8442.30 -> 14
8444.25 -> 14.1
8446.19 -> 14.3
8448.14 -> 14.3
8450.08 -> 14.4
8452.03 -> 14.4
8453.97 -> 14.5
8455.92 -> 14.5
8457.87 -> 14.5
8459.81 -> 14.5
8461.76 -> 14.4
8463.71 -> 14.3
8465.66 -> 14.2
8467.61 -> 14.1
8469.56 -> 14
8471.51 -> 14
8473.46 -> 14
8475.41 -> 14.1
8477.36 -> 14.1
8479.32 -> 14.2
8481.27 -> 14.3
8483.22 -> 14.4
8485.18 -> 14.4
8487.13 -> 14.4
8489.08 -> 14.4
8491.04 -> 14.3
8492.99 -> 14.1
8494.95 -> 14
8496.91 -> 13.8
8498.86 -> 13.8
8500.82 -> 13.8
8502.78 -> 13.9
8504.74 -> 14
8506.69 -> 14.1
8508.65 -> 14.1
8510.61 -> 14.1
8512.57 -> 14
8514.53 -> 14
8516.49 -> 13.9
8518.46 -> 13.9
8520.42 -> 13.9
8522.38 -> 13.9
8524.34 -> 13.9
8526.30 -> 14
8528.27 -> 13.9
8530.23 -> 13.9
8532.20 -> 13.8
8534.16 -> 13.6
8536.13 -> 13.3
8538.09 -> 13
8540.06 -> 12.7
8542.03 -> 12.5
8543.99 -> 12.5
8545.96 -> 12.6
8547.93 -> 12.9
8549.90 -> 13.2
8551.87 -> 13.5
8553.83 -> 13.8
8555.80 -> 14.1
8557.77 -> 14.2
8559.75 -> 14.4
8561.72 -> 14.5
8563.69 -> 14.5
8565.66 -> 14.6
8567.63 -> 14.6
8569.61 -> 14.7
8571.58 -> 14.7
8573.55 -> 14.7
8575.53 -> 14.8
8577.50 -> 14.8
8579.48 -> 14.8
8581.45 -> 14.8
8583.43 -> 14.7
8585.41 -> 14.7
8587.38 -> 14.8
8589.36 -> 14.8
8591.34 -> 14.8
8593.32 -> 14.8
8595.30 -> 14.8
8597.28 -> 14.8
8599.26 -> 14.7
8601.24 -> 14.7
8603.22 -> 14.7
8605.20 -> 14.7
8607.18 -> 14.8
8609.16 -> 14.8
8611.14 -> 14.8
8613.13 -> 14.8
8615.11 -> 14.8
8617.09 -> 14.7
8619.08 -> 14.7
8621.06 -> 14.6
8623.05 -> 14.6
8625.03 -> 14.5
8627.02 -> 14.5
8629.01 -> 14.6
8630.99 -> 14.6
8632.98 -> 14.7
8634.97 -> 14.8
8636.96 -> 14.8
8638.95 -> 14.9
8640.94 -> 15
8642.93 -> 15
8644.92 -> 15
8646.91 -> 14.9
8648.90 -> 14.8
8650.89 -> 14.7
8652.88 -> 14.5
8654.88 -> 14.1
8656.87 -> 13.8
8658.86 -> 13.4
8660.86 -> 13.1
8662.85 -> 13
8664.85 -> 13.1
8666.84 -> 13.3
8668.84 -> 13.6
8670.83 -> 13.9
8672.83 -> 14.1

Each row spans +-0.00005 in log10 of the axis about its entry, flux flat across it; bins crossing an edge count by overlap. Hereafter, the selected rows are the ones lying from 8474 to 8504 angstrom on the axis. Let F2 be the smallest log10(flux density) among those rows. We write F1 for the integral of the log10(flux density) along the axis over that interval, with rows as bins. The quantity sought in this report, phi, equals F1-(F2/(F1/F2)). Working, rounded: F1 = 34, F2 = 1.14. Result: 34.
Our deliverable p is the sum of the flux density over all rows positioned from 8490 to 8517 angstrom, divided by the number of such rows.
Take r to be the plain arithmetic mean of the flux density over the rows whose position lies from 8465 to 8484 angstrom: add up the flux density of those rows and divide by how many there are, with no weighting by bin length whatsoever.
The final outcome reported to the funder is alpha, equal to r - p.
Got 0.15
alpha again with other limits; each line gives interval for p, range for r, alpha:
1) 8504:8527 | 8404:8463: 0.36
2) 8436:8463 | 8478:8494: 0.07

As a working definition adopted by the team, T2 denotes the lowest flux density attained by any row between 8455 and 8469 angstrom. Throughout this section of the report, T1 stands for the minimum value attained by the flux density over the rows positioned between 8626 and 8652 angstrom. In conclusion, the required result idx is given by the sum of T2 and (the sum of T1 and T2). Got 42.7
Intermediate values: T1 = 14.5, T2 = 14.1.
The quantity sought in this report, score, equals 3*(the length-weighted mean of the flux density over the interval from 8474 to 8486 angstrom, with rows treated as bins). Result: 42.7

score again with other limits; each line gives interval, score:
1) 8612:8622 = 44.2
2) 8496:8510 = 41.8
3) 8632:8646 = 44.6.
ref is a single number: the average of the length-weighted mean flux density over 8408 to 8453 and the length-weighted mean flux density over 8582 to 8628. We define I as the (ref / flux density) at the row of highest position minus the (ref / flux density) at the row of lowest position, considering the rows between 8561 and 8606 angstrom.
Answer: -0.014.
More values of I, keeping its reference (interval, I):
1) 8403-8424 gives 0.020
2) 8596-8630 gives 0.013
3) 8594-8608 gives 0.000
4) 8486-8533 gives 0.044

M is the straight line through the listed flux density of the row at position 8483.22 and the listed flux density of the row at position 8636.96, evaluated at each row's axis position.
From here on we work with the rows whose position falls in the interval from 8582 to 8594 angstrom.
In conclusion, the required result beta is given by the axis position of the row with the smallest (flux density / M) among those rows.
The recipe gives 8585.41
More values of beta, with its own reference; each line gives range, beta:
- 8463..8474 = 8473.46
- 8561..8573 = 8563.69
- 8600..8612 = 8605.20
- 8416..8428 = 8426.76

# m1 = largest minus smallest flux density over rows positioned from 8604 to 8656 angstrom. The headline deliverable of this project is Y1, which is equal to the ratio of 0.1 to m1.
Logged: 0.11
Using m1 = 0.90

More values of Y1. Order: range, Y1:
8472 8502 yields 0.17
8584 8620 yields 1.00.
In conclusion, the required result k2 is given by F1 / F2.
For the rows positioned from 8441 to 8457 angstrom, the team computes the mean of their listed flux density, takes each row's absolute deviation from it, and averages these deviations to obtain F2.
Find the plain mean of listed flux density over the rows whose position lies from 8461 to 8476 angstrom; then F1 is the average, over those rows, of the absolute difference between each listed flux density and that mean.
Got 0.9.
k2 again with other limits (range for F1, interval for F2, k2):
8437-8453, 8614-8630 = 2.5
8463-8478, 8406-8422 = 0.9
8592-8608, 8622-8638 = 0.5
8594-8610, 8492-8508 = 0.4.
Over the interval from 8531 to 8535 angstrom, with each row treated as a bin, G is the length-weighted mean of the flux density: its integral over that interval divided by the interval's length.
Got 13.7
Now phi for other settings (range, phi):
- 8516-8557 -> 46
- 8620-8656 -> 42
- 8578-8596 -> 21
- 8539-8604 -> 75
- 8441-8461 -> 23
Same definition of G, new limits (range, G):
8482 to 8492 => 14.4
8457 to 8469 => 14.3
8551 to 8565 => 14.2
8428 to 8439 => 13.9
